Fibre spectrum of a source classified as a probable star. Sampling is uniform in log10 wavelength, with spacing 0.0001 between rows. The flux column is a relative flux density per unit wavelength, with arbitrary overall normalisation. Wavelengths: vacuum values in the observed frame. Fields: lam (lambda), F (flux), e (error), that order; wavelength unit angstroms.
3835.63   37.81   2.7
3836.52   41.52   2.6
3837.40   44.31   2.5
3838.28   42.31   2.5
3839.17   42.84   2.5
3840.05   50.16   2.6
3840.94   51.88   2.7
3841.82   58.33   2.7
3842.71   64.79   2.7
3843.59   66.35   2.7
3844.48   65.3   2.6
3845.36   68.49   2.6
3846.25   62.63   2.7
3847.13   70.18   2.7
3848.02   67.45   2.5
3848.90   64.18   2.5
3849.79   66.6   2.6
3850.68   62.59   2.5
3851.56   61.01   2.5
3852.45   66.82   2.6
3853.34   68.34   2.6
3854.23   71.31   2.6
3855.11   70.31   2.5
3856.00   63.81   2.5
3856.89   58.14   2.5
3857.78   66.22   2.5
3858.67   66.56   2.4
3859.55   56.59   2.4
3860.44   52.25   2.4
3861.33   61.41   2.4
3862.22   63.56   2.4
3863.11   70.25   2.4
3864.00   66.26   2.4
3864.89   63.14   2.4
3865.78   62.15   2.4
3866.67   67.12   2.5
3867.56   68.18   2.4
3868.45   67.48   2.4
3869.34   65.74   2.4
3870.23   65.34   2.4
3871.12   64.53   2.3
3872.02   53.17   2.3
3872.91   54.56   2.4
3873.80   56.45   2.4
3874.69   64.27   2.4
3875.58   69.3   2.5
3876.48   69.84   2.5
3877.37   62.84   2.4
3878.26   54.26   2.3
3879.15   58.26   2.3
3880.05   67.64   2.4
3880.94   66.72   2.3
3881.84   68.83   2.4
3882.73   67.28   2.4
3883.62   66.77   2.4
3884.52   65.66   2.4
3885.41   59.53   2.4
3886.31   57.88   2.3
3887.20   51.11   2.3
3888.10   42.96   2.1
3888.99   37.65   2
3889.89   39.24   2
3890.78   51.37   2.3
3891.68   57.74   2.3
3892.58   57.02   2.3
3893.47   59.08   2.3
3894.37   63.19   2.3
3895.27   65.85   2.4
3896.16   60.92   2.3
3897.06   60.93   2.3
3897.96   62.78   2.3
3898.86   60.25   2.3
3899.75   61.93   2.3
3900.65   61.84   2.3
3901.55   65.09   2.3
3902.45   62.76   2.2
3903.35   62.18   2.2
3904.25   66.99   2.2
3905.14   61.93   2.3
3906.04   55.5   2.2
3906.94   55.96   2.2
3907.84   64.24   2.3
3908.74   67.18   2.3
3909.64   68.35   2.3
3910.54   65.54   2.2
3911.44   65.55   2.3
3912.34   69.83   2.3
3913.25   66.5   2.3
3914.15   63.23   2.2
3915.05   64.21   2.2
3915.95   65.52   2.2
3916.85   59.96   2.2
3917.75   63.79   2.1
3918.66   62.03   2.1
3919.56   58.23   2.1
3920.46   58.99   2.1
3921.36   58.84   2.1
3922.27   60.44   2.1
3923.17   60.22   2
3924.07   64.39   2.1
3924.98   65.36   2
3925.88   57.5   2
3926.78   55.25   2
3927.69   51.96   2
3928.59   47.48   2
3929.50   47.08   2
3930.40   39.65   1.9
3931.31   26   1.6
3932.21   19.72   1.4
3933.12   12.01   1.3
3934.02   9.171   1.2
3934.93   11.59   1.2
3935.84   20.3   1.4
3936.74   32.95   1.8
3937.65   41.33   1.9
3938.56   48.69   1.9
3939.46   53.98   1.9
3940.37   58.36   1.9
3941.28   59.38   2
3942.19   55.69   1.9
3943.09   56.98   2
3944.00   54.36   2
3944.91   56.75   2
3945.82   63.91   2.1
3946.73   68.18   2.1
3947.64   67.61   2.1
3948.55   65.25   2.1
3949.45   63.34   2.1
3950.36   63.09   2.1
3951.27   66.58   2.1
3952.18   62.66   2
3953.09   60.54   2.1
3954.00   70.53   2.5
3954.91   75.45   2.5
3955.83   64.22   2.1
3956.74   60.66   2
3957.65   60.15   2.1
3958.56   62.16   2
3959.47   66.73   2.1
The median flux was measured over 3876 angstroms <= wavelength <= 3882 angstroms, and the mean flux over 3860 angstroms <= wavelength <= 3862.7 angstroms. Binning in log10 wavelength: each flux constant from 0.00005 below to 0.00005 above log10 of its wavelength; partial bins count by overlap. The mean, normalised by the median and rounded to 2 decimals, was 0.89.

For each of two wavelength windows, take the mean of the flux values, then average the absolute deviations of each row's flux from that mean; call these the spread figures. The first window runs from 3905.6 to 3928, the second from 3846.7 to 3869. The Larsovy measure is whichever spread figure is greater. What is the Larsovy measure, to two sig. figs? 3.9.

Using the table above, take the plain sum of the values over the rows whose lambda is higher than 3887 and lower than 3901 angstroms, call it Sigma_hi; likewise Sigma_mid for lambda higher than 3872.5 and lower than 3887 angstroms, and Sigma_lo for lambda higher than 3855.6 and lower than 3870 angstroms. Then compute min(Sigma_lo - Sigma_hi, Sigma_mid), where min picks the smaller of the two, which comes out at 125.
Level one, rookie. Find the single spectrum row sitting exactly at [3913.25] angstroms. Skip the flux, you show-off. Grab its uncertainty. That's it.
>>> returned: 2.3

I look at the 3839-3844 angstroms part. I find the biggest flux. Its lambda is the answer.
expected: 3843.59 angstroms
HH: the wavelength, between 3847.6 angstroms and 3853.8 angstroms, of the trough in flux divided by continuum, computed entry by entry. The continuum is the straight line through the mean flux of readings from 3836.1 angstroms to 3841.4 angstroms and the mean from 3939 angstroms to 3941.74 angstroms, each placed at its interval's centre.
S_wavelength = 3851.56 angstroms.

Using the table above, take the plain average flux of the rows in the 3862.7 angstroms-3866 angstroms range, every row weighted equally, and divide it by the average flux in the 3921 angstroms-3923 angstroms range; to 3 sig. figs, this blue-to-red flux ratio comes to 1.10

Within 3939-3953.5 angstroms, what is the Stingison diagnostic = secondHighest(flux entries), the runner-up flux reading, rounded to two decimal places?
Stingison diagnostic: 67.61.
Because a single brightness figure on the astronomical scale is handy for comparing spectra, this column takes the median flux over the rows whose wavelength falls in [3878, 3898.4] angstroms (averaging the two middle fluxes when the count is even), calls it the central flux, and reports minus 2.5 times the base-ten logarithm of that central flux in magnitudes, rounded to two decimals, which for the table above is -4.44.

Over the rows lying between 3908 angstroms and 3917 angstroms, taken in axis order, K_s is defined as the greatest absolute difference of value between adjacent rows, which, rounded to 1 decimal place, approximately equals 5.6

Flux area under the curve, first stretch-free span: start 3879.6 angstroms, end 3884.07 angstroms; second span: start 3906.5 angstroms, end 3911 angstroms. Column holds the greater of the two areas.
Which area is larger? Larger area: 301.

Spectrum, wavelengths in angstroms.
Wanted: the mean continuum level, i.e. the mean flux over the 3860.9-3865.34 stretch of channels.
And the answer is 64.9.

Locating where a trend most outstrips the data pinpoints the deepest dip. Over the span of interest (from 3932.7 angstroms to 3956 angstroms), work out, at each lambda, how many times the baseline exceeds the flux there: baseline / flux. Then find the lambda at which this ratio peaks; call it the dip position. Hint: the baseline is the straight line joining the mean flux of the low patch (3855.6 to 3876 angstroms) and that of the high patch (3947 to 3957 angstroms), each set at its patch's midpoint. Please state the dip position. 3934.02 angstroms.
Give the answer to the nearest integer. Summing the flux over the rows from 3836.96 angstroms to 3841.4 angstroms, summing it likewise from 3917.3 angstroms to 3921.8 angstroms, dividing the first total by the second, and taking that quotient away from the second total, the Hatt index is 301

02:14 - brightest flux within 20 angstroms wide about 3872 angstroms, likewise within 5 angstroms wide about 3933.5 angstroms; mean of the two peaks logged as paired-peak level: 48.1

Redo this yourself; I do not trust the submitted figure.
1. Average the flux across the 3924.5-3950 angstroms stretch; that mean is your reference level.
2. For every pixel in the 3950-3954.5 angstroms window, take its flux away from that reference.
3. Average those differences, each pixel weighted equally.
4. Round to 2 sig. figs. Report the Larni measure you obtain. -18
